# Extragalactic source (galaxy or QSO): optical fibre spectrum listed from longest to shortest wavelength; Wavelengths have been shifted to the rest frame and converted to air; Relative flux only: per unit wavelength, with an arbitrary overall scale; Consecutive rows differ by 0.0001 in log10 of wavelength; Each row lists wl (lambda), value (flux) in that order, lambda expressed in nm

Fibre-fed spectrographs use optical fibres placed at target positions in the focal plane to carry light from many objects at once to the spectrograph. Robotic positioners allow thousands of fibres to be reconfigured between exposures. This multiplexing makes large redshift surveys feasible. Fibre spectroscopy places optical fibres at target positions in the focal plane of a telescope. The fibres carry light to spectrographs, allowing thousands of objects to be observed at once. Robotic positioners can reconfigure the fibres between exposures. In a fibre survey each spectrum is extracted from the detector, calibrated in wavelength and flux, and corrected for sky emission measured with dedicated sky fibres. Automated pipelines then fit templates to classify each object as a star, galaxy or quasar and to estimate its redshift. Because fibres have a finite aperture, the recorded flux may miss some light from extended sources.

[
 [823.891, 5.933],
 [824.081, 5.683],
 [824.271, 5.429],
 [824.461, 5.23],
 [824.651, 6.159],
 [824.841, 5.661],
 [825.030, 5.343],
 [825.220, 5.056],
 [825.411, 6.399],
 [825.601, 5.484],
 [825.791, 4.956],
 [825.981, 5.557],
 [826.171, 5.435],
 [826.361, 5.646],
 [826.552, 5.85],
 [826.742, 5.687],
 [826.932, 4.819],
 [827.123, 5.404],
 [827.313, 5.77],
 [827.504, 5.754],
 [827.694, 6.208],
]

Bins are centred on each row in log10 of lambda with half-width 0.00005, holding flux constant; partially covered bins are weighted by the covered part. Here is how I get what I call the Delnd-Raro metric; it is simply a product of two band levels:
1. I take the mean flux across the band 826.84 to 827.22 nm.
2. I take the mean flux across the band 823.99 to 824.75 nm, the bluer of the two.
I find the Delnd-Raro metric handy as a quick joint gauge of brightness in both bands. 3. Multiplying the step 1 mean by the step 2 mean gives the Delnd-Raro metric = 28.8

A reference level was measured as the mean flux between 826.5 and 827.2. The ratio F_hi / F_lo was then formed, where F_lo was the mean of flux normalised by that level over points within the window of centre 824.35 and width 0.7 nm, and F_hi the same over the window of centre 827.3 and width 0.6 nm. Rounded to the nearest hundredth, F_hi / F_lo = 1.00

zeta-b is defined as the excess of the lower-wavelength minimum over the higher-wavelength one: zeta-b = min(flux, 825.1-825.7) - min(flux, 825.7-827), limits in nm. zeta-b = 0.24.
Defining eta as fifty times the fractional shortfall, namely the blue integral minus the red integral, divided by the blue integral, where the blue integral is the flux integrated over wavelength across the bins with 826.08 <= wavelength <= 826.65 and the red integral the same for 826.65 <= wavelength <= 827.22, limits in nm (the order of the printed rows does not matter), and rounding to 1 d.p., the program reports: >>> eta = 3.0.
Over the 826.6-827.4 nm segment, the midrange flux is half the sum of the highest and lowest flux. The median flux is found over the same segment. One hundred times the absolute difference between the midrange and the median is 25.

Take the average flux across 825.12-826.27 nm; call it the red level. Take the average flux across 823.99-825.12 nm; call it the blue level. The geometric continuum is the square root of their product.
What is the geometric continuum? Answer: 5.53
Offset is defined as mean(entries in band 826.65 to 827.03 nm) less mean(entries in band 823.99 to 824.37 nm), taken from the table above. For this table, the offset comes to -0.30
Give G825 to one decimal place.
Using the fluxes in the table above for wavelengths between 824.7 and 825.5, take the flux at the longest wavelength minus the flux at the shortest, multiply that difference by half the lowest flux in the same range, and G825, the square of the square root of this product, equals 1.9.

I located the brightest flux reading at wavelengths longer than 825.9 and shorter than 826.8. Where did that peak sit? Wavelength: 826.552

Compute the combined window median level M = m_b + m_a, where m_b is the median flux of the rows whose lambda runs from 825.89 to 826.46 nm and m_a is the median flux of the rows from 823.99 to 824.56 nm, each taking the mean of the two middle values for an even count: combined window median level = 11.0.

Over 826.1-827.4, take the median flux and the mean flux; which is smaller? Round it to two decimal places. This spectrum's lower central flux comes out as 5.52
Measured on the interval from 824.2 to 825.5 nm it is 5.43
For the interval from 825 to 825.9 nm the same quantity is 5.34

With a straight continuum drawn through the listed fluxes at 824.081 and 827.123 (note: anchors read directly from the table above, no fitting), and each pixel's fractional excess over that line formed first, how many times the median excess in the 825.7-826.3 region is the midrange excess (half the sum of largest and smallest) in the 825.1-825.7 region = -2.8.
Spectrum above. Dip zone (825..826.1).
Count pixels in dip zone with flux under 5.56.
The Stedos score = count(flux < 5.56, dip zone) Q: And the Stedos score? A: 5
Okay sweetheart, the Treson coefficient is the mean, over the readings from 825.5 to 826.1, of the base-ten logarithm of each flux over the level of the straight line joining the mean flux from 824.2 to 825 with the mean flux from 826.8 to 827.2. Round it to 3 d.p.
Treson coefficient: -0.003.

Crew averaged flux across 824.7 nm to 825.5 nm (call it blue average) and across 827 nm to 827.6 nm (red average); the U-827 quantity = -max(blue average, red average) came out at -5.64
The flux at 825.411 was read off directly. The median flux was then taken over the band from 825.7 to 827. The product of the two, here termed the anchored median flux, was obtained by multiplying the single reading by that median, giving 35.6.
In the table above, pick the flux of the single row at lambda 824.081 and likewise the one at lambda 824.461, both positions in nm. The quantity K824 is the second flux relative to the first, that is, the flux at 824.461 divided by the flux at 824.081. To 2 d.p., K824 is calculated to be 0.92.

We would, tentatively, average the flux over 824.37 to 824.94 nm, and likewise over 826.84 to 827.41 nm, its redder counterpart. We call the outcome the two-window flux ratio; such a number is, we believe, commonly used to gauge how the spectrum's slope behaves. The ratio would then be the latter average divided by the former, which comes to 0.94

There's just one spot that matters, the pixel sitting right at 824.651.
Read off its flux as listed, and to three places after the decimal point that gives 6.159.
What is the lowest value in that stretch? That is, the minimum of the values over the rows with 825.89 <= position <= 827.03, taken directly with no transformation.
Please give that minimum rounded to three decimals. 4.819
